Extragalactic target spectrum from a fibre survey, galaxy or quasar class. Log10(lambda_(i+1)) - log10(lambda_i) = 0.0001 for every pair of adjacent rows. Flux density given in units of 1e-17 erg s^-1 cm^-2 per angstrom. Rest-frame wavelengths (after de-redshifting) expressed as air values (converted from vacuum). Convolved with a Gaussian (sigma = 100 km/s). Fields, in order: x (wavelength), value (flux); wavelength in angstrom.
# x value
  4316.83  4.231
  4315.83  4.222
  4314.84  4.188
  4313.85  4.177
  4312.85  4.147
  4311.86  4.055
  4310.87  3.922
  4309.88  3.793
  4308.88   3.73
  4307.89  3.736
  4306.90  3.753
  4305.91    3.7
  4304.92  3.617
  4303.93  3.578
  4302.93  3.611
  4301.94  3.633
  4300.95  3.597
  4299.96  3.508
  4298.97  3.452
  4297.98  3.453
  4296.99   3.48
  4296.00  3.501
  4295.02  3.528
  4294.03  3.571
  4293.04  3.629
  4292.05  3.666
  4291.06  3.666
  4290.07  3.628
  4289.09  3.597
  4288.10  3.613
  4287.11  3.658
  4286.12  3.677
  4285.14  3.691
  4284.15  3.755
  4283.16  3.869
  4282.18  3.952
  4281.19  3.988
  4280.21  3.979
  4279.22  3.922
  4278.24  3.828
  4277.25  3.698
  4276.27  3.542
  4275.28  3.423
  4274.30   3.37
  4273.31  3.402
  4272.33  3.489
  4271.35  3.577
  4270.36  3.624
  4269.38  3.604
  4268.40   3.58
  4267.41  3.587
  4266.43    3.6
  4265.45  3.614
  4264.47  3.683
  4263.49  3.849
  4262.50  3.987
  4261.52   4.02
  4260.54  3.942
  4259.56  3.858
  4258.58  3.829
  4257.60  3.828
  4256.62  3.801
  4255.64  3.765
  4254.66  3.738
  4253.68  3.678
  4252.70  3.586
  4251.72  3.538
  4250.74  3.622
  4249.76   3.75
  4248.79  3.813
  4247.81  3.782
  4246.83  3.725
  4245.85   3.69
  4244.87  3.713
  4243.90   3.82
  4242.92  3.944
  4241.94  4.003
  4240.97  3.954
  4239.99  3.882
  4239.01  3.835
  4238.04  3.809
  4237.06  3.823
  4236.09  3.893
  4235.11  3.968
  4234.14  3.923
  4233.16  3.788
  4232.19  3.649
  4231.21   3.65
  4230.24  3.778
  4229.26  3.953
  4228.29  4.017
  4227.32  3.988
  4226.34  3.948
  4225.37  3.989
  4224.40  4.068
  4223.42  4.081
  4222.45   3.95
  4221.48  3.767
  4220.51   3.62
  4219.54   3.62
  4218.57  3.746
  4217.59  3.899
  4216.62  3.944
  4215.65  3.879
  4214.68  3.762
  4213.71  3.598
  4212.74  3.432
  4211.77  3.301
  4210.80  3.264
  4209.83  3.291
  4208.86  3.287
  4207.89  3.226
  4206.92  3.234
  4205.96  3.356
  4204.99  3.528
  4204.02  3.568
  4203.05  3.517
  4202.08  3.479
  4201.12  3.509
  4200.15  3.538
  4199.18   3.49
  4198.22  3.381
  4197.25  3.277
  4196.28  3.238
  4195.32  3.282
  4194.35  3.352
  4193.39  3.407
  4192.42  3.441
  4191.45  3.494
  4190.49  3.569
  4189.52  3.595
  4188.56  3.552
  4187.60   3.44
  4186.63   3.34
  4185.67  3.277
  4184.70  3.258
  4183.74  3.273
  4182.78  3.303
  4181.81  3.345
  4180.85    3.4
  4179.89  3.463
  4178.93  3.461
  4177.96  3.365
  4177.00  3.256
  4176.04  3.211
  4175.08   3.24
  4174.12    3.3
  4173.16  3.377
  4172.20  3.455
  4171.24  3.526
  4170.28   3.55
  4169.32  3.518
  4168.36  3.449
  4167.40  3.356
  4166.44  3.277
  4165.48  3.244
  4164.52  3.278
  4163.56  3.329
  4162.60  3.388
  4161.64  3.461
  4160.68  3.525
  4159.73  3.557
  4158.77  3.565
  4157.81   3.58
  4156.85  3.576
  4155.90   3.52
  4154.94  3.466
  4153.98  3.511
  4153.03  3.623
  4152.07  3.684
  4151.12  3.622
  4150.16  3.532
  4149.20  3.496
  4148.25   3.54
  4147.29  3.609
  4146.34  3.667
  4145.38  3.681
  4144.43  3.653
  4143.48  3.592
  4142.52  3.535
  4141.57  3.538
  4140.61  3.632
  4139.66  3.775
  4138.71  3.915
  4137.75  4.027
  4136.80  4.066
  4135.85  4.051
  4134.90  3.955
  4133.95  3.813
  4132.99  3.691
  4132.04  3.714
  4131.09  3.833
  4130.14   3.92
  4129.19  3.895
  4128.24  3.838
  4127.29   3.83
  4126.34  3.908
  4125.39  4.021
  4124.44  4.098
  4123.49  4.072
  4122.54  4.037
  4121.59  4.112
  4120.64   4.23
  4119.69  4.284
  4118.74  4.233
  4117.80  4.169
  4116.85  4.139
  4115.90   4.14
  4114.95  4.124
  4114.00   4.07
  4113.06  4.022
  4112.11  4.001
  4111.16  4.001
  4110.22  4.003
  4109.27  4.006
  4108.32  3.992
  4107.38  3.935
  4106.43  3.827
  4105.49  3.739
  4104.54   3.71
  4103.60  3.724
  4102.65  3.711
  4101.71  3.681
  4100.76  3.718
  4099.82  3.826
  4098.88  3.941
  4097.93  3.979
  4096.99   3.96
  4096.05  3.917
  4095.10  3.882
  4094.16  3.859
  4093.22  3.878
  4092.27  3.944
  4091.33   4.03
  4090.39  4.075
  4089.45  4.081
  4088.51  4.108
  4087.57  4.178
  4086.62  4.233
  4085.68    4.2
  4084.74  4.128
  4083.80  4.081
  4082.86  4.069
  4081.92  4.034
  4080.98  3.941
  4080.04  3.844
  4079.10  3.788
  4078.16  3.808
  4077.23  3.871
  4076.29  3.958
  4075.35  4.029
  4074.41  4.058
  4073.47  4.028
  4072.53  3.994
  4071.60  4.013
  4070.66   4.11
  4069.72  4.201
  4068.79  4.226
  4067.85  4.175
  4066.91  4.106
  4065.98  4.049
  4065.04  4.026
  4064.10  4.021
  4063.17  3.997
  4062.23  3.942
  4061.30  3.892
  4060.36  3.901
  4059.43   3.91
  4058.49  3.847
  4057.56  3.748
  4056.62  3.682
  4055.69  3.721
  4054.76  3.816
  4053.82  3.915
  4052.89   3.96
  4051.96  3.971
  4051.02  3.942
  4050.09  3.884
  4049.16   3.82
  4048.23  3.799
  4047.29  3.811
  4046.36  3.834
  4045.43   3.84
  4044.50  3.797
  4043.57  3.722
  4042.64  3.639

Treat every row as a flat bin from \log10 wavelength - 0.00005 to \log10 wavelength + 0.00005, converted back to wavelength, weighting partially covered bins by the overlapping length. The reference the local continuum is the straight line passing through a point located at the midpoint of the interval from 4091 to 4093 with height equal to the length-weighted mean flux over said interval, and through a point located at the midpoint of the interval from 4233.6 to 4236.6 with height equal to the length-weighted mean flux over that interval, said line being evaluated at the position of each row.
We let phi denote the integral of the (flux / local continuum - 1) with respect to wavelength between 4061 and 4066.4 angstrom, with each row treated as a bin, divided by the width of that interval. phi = 0.01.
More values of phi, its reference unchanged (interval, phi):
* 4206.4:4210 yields -0.17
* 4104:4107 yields -0.05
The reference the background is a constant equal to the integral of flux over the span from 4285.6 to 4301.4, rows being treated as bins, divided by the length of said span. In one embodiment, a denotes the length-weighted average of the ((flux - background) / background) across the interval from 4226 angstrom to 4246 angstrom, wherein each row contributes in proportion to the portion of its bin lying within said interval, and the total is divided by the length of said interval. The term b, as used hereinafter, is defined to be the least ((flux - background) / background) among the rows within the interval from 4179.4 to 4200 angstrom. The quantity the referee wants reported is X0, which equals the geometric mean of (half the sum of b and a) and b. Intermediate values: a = 0.08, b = -0.10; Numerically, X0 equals 0.028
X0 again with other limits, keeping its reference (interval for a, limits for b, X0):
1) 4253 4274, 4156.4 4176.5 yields 0.058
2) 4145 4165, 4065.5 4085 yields 0.037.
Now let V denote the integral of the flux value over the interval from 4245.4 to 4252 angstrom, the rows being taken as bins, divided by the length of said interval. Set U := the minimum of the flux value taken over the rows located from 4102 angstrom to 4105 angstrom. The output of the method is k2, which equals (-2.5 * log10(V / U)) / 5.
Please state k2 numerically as 0.000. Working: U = 3.71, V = 3.7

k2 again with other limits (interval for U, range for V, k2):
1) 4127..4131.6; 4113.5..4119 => -0.017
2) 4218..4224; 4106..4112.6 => -0.020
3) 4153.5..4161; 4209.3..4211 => 0.012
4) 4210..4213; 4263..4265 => -0.031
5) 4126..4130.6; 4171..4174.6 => 0.025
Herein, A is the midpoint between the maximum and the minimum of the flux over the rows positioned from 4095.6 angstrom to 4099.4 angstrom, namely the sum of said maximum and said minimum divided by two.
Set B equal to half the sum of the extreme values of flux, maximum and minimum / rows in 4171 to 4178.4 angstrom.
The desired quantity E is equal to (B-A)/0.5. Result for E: -1.2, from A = 3.95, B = 3.37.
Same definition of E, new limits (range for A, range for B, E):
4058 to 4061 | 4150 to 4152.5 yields -0.5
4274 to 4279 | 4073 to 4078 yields 0.7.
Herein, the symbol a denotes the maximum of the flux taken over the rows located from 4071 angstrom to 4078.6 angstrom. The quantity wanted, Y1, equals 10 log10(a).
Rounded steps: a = 4.058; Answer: 6.1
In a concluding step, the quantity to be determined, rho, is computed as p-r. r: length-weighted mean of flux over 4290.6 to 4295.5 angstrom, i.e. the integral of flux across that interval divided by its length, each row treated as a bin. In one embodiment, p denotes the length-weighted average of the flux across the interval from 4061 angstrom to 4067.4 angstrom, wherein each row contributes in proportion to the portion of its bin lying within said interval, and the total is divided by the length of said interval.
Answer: 0.40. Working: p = 4.01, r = 3.61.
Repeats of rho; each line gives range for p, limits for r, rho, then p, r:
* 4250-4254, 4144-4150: 0.01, 3.61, 3.60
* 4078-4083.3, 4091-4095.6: 0.01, 3.92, 3.91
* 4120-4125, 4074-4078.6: 0.16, 4.11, 3.95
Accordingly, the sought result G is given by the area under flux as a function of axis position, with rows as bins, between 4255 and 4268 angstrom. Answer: 49.3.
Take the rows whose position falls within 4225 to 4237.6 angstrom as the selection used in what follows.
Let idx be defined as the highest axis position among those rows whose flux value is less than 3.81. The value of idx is 4233.16 angstrom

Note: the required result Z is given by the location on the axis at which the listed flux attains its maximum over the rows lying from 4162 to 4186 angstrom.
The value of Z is 4170.28 angstrom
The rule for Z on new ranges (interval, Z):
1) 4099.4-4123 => 4119.69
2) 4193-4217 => 4216.62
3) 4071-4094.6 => 4086.62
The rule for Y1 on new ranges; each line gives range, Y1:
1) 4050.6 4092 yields 6.3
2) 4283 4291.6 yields 5.9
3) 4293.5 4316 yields 6.3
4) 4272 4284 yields 6.0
